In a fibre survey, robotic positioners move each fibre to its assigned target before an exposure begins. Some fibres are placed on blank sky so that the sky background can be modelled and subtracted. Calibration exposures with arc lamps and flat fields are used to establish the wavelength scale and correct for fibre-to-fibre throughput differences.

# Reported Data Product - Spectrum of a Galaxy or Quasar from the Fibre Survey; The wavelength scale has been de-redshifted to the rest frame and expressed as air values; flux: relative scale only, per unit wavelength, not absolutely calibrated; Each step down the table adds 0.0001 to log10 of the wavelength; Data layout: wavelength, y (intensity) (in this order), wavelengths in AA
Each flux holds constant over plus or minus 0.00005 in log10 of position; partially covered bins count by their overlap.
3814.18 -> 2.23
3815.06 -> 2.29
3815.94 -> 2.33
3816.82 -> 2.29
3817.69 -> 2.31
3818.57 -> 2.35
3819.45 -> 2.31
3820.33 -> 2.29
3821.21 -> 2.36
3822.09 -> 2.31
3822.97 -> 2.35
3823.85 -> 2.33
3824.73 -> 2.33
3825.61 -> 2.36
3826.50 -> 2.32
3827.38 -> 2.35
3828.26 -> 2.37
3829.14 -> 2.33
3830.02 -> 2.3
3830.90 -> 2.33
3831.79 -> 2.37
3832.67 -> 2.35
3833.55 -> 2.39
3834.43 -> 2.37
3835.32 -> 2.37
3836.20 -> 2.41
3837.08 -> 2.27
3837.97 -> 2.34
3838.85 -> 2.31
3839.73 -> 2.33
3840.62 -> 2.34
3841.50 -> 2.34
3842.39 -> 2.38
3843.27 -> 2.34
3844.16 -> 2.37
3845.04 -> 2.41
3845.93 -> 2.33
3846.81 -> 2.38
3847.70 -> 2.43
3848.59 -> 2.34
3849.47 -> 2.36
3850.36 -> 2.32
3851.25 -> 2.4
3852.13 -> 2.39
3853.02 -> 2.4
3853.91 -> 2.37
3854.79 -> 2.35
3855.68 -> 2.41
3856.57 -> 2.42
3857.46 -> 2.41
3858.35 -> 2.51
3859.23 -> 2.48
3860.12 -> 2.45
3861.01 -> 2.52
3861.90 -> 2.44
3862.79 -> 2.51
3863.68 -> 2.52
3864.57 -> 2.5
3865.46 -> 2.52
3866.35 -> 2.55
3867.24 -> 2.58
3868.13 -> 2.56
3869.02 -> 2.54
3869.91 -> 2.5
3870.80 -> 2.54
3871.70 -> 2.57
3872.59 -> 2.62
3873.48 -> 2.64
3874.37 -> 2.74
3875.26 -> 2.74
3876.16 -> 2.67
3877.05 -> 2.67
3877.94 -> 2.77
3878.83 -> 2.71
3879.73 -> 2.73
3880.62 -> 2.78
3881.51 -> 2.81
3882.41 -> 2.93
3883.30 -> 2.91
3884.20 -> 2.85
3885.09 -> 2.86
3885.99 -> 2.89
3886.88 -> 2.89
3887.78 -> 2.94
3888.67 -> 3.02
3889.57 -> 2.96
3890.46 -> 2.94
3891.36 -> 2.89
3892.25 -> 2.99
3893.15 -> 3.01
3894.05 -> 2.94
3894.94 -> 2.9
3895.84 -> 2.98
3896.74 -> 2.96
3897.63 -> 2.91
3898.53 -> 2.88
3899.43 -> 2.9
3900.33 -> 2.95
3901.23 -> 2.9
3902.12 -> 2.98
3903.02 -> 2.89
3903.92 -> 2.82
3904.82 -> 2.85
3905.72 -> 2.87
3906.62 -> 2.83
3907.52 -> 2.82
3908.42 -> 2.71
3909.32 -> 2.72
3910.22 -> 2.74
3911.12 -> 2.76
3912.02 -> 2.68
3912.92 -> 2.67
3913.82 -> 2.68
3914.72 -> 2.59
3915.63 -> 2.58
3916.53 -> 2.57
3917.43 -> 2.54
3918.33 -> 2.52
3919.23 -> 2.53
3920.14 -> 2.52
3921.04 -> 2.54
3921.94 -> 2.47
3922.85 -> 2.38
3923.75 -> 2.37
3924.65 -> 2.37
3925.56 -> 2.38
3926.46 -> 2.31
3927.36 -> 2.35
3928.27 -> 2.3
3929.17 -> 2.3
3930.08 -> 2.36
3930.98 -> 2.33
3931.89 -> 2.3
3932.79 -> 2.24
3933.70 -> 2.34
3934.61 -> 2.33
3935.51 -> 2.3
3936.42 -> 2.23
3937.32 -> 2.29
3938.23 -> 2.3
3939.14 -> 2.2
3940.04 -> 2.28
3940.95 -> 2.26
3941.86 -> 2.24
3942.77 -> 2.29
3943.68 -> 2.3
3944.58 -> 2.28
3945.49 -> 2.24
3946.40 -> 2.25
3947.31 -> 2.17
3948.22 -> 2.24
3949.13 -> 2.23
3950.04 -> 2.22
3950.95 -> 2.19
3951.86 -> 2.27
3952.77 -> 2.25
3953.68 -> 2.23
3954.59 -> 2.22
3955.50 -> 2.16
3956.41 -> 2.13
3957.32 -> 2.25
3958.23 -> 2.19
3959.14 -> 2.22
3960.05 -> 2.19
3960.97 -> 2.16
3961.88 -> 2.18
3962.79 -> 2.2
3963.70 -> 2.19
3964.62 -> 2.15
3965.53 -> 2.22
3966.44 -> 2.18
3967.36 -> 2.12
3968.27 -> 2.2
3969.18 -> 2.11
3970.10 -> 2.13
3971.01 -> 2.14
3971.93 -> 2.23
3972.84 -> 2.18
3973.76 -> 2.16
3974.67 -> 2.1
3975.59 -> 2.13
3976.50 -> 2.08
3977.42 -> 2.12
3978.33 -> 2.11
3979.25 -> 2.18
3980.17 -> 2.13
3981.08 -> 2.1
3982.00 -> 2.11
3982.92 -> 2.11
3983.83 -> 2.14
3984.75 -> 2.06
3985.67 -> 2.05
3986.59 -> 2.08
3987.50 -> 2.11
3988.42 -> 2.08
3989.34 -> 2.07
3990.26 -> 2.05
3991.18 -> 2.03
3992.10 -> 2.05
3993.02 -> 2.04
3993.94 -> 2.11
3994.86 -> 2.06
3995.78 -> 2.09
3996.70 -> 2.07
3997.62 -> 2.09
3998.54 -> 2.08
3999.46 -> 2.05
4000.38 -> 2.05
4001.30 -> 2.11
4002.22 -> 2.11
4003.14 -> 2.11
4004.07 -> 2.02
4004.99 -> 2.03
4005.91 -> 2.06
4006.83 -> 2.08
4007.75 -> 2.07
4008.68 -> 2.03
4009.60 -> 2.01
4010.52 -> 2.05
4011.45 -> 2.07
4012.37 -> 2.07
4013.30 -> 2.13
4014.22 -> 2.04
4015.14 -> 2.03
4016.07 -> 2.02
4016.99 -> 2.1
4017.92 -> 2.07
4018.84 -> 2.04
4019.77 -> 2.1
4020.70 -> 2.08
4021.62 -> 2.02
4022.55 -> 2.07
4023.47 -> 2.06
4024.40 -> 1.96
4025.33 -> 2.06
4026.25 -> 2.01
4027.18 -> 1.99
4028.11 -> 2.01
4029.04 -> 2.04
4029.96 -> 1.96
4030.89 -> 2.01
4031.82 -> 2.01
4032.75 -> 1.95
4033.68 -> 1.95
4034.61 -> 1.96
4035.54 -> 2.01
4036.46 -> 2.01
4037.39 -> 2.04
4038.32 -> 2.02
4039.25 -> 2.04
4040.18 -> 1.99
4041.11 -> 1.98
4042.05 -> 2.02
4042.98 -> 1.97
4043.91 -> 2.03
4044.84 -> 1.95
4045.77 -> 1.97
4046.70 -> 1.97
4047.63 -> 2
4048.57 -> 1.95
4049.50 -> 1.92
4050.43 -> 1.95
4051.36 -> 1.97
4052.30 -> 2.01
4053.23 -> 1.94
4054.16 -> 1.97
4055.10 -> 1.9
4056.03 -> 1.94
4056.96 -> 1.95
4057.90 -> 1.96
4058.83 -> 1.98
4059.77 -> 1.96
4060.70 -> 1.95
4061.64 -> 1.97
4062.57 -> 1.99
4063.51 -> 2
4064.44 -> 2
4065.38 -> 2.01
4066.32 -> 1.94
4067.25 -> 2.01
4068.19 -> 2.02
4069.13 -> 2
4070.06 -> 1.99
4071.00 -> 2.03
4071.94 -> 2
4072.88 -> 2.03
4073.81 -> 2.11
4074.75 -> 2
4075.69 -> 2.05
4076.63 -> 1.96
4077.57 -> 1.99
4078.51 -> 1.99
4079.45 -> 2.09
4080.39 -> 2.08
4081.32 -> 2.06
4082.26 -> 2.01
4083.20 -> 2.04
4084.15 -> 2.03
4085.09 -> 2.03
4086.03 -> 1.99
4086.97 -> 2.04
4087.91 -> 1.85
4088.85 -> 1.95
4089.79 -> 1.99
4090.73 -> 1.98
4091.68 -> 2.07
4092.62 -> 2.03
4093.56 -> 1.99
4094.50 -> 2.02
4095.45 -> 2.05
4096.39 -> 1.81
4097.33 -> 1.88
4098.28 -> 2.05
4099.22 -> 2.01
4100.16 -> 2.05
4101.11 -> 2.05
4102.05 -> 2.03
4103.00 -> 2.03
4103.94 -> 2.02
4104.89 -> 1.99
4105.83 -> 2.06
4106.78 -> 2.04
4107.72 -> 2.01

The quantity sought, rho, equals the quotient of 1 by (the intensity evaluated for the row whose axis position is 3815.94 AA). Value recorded 0.43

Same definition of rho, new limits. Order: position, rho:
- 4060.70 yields 0.51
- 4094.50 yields 0.50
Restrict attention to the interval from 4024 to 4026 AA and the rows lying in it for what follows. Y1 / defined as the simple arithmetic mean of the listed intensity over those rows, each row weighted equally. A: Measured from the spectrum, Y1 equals 2.01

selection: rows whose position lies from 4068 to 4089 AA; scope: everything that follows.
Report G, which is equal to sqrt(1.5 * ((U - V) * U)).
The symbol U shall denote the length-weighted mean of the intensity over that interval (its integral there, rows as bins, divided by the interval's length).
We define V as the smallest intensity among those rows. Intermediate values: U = 2.02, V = 1.85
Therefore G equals 0.71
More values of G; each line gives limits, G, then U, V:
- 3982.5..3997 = 0.37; 2.07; 2.03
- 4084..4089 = 0.63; 1.98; 1.85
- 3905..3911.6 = 0.54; 2.78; 2.71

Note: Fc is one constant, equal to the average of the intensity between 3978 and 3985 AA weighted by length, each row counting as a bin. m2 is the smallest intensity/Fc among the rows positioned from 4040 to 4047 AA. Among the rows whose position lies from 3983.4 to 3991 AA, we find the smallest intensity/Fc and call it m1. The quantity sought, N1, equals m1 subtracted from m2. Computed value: -0.05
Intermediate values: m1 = 0.97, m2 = 0.9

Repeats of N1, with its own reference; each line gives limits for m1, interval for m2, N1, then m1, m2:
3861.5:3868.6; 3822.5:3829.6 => -0.06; 1.15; 1.1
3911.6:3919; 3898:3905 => 0.14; 1.19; 1.3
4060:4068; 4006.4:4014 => 0.03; 0.92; 0.9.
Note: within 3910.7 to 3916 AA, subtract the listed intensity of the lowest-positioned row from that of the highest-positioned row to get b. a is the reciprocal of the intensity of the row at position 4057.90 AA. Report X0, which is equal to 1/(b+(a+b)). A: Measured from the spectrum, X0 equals 6.7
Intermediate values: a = 0.51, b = -0.18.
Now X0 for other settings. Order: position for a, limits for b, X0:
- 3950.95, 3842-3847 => 2.2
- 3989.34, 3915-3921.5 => 2.5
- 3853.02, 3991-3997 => 2.0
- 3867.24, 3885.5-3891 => 2.1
